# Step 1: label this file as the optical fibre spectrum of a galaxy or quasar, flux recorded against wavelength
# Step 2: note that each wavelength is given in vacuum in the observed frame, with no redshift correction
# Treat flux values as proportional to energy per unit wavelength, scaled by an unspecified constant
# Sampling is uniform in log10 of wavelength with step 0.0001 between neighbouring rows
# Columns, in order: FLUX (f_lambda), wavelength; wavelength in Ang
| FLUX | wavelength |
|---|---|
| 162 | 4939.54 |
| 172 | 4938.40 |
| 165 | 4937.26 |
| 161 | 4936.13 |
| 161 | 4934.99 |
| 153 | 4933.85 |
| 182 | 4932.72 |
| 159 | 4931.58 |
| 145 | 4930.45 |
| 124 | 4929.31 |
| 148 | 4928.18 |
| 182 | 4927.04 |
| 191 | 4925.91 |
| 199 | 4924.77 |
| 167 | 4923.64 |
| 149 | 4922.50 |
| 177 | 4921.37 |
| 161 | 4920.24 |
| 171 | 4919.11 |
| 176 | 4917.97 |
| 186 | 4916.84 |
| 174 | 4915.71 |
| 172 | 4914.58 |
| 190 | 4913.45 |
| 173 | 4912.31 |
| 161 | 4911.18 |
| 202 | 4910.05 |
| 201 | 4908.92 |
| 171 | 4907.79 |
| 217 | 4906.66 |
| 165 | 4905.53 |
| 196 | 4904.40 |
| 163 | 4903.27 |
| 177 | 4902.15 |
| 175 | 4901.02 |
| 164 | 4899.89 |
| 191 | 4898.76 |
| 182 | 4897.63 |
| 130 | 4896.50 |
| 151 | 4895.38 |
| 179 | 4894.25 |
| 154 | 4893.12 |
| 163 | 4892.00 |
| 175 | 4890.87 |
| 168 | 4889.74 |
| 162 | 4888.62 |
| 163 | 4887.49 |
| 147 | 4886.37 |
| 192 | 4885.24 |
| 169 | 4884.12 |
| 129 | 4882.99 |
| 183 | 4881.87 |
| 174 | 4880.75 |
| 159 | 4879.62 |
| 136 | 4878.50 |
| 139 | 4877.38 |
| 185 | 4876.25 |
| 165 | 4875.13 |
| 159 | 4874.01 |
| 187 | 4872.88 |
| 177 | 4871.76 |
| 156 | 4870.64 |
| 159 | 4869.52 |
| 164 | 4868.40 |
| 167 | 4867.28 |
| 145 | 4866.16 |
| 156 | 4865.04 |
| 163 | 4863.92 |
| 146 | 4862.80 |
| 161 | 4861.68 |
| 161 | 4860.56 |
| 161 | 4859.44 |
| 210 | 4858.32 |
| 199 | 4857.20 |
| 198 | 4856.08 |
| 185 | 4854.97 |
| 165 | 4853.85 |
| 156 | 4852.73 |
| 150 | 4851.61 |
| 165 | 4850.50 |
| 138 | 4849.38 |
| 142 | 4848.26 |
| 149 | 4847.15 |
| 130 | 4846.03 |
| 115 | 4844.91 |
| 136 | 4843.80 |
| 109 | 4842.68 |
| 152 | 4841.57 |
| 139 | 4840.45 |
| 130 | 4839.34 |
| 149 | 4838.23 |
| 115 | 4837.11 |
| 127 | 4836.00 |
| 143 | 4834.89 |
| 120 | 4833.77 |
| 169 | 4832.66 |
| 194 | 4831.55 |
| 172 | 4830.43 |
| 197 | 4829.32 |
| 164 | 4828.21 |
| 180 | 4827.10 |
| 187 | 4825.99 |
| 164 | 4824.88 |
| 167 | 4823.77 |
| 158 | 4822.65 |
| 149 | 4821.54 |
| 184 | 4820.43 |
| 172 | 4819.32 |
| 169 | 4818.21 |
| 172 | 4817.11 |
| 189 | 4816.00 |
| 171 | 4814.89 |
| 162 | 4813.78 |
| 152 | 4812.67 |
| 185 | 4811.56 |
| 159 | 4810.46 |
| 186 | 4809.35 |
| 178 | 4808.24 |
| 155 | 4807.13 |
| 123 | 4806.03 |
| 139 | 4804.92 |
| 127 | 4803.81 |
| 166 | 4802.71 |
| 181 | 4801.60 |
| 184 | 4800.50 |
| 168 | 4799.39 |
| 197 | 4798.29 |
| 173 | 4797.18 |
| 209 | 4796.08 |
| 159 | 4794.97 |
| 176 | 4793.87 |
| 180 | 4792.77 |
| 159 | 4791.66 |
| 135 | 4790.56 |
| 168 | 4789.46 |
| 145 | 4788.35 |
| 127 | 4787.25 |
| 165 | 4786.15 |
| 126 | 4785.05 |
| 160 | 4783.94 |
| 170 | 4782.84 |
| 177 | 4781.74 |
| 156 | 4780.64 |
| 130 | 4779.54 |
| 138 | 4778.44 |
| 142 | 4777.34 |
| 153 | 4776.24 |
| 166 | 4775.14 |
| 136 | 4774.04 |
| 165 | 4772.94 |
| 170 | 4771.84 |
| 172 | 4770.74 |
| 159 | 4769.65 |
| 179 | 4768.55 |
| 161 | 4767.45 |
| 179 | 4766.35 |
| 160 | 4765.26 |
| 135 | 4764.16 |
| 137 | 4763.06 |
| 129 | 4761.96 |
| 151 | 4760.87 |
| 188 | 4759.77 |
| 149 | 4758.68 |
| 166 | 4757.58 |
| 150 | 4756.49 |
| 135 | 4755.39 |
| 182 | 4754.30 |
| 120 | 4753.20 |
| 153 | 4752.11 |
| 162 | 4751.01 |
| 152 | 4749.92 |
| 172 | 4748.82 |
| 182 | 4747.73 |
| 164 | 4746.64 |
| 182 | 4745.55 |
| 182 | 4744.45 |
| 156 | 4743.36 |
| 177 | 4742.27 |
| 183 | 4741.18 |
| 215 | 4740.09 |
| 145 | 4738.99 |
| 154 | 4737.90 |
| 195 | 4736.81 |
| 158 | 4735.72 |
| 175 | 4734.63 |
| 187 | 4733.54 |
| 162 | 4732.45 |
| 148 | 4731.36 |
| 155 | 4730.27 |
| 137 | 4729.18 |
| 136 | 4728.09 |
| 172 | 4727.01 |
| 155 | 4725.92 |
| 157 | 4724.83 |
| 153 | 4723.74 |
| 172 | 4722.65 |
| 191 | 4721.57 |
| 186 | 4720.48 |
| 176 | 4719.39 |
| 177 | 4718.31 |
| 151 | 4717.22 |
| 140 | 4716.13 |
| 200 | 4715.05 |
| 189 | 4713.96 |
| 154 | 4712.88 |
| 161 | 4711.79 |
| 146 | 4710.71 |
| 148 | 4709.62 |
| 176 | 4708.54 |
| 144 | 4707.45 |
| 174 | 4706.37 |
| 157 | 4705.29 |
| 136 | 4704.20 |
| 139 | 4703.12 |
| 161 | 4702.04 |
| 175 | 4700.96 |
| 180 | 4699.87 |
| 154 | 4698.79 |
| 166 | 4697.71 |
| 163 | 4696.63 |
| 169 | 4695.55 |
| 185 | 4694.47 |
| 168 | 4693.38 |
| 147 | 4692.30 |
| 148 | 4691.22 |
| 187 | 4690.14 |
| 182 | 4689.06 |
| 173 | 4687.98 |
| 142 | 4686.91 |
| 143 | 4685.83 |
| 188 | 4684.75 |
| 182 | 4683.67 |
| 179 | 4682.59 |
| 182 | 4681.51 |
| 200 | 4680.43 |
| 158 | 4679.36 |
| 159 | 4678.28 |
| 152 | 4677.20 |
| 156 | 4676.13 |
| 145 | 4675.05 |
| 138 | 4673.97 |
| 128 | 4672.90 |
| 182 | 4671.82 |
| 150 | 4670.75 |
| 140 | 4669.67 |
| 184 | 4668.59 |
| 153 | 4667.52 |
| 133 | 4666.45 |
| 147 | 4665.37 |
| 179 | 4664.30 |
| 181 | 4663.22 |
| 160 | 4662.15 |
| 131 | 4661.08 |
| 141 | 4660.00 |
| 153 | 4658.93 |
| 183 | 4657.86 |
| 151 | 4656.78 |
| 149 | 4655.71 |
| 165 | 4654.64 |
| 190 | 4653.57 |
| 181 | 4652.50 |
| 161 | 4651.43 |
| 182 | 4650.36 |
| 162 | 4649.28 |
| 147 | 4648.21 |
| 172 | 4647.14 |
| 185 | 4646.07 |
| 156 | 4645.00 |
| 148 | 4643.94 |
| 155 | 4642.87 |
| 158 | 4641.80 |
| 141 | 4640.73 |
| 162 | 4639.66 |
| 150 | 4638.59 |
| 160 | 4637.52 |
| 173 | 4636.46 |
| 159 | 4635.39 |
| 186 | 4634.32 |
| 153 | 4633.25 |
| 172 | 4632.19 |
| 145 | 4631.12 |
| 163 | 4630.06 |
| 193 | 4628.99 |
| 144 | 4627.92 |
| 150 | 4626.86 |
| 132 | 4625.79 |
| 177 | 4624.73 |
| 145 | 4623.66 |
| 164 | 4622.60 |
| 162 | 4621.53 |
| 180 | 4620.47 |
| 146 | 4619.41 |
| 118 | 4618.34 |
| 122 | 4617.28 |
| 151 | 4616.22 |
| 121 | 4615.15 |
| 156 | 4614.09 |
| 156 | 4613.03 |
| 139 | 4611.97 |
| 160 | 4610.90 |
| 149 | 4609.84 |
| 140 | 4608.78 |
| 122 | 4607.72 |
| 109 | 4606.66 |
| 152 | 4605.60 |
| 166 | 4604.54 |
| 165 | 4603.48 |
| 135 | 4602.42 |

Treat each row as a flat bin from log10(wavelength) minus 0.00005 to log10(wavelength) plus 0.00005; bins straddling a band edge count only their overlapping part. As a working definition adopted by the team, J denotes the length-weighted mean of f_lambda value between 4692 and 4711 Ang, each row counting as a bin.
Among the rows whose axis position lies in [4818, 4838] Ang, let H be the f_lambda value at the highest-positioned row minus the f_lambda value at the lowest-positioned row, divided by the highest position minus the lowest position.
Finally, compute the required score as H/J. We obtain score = -0.018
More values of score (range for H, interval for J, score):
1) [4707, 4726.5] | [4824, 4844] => 0.004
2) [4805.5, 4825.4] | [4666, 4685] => 0.013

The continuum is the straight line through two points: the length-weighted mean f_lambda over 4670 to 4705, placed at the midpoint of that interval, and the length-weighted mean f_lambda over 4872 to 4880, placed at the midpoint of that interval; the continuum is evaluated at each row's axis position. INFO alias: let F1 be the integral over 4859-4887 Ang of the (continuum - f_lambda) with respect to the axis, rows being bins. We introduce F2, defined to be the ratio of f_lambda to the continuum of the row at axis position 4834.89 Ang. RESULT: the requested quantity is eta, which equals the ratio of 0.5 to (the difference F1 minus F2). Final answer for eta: 0.040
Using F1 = 13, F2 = 0.88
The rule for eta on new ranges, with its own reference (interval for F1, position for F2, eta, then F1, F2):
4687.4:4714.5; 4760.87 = -0.039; -12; 0.93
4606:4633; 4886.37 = 0.001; 389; 0.91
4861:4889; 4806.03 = 0.053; 10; 0.76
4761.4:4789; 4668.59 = 0.002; 247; 1.13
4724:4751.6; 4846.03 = -0.005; -103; 0.80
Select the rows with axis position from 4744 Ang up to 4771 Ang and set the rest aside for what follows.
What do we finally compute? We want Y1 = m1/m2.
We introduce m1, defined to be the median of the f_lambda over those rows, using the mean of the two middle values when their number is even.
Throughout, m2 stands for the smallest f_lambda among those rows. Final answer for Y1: 1.34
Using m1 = 161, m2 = 120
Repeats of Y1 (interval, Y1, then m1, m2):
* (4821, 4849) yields 1.37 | 149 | 109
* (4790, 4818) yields 1.39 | 171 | 123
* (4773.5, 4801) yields 1.27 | 160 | 126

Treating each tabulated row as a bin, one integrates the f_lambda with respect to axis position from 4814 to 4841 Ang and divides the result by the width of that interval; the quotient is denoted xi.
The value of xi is 161.7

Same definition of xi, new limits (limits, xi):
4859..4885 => 161.3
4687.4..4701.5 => 168.9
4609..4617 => 146.3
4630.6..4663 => 161.2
